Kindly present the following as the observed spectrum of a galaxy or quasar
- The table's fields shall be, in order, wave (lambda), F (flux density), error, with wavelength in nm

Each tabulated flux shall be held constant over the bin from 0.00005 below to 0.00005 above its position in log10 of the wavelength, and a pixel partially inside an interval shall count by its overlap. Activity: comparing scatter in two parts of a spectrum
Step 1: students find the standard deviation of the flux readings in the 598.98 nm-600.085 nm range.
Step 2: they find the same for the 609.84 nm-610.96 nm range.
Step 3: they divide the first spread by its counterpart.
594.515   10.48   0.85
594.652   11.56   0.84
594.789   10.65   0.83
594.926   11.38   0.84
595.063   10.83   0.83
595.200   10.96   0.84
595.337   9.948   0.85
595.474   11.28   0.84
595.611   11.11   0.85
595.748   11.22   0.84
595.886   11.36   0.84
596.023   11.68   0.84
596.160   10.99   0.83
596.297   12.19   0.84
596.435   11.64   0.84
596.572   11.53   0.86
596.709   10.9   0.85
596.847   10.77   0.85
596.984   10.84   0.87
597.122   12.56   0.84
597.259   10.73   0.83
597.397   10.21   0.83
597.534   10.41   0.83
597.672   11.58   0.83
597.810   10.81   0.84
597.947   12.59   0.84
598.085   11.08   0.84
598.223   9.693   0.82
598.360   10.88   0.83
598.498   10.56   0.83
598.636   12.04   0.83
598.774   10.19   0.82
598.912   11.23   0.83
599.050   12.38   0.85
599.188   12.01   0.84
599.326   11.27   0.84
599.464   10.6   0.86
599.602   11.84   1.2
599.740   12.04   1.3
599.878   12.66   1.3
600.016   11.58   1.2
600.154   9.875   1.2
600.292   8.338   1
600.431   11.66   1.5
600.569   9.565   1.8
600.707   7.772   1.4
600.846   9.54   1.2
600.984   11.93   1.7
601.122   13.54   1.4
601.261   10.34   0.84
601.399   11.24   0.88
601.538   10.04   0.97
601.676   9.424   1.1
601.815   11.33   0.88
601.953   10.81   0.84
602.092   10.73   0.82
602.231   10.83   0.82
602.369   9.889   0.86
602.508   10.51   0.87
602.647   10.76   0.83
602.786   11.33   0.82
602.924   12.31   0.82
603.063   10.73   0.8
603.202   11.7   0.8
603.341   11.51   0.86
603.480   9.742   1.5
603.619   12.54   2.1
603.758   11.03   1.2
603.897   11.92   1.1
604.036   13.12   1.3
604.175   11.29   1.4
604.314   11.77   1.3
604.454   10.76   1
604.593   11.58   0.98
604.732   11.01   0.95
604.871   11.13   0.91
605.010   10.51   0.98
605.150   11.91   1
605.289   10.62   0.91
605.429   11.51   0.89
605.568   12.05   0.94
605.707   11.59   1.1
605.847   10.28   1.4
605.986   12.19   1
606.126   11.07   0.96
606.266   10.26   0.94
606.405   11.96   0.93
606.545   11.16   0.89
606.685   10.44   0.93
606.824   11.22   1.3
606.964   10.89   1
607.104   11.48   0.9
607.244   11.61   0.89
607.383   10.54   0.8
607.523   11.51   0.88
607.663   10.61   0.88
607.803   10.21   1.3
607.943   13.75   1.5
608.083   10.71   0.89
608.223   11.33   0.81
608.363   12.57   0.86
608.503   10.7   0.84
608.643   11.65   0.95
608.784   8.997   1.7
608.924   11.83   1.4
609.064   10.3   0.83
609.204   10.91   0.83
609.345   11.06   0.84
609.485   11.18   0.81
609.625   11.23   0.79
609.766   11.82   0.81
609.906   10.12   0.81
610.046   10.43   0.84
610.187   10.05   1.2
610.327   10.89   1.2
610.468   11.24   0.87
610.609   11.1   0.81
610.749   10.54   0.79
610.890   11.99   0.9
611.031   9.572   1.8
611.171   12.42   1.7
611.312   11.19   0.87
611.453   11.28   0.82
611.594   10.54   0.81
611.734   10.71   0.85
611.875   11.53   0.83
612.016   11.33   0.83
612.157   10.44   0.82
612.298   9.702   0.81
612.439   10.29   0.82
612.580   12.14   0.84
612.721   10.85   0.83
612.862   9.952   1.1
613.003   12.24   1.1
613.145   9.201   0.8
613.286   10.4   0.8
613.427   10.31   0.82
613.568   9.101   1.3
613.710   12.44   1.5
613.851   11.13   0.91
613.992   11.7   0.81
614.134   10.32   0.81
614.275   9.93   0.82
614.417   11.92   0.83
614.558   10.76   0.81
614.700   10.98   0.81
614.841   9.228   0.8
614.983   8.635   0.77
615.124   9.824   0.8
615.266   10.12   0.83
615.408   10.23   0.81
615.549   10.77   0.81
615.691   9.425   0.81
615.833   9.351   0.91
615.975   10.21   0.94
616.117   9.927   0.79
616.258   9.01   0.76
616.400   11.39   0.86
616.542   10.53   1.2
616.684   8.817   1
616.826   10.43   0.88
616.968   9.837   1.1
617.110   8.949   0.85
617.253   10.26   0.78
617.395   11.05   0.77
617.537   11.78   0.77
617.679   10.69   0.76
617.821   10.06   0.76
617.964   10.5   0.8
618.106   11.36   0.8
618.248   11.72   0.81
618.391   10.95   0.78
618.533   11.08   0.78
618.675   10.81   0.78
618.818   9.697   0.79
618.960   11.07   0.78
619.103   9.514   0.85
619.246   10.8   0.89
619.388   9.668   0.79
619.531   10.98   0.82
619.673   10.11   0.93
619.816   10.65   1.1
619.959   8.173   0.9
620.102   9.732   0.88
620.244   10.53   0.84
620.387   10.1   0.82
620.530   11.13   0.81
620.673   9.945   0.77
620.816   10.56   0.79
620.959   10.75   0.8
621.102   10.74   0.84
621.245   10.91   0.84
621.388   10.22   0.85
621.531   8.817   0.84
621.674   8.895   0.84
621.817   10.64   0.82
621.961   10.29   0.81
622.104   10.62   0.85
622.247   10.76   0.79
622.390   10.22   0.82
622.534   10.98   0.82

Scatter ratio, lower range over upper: 1.00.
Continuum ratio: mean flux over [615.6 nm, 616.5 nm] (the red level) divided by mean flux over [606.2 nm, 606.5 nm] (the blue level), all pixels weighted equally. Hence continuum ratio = 0.89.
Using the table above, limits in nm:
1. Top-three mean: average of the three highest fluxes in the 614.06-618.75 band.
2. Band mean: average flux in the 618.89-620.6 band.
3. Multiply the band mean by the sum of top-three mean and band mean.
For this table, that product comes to 225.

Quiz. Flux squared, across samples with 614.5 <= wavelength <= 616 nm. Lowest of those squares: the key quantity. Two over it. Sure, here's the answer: 0.027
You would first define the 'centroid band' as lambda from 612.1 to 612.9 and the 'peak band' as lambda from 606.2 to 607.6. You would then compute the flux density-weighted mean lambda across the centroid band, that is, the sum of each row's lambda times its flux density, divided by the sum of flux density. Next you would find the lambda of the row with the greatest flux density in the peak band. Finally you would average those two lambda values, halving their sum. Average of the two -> 609.46 nm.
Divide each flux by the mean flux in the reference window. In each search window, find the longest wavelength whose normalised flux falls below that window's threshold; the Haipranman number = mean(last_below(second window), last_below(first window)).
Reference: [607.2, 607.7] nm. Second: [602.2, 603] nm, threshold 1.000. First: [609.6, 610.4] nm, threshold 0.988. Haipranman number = 606.49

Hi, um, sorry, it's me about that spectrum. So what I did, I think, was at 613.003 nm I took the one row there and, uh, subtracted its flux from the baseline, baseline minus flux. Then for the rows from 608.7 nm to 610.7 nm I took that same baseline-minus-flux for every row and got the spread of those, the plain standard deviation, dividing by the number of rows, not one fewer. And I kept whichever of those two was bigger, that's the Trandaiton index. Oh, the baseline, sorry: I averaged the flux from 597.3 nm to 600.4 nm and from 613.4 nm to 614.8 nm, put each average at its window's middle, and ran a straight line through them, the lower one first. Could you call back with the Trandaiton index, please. 0.73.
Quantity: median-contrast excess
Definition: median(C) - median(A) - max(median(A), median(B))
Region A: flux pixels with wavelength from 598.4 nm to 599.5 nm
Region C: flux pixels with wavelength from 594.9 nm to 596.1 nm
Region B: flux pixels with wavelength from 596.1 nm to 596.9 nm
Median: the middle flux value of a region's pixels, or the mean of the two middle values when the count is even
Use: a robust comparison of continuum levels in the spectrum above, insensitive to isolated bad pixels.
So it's -11.29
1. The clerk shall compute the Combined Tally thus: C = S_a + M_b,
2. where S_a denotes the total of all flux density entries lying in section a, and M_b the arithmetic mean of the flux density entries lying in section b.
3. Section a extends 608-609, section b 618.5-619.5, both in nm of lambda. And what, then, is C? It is 88.2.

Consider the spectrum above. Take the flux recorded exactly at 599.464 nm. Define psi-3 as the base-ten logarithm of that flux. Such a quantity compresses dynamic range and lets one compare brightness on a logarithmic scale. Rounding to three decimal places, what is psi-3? 1.025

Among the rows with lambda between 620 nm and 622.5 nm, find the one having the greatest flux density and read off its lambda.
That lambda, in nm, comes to 620.530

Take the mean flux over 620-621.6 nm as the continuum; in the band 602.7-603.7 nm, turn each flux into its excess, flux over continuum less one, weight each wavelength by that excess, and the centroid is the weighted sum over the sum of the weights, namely 603.19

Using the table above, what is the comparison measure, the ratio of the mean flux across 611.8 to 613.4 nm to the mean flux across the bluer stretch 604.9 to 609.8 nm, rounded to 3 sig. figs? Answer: 0.959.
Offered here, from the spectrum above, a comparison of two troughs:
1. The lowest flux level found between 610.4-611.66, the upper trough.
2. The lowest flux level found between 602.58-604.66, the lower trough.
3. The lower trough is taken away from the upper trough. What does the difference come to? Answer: -0.2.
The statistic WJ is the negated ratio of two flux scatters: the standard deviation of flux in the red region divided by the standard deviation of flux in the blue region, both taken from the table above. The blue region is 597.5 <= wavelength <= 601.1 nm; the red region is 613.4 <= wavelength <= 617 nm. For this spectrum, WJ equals -0.78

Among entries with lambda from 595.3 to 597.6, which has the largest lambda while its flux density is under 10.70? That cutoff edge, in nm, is 597.534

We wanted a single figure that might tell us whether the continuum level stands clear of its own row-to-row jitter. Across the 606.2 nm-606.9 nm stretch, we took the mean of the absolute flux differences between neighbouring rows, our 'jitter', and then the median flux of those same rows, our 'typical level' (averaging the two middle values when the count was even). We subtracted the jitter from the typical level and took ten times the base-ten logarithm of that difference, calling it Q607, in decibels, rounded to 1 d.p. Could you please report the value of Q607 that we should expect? 10.1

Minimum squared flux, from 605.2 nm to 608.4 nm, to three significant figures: 104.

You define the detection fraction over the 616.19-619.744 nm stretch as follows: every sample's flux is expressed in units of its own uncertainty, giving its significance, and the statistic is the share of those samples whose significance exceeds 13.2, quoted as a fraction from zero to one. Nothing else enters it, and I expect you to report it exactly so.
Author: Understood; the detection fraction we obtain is 0.48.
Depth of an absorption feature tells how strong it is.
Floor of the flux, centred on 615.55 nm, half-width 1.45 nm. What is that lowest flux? 8.635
